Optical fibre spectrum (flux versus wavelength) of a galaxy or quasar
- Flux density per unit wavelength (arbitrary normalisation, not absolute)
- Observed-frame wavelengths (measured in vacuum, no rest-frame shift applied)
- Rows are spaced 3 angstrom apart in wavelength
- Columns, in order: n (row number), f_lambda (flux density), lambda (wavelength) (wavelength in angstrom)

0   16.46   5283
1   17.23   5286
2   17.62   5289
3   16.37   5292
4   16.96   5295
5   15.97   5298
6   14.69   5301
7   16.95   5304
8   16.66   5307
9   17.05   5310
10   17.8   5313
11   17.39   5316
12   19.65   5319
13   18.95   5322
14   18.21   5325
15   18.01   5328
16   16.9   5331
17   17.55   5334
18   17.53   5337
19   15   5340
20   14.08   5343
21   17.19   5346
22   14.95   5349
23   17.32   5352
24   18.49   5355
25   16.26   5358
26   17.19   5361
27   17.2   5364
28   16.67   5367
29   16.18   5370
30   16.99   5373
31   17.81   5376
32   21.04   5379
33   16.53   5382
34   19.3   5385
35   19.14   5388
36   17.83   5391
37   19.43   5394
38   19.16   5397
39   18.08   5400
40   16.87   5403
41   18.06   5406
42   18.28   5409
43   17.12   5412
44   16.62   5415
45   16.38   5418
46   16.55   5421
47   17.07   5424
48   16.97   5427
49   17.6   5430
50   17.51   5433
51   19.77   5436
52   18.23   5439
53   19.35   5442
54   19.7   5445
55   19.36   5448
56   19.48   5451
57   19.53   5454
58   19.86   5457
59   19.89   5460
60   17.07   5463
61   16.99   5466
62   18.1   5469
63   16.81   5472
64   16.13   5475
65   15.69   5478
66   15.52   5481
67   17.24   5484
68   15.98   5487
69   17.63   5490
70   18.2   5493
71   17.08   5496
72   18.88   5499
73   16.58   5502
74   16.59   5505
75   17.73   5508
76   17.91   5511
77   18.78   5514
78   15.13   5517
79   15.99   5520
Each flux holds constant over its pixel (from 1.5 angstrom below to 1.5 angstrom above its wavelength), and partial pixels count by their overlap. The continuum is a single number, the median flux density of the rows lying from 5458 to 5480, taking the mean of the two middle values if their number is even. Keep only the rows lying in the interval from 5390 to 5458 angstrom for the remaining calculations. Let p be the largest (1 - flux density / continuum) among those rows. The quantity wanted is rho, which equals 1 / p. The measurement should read 28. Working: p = 0.04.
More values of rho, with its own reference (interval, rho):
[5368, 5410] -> 21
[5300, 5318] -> 7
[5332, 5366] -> 6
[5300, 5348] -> 6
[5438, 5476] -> 20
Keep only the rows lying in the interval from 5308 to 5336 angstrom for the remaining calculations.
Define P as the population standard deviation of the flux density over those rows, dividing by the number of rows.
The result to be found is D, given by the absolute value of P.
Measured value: 0.8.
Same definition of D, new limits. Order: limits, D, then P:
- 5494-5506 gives 0.9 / 0.94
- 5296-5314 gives 1.0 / 0.98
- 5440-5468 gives 1.1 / 1.08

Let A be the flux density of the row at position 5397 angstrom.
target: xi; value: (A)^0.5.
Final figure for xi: 4.38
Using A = 19.16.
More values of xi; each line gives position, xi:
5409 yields 4.28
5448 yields 4.40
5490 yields 4.20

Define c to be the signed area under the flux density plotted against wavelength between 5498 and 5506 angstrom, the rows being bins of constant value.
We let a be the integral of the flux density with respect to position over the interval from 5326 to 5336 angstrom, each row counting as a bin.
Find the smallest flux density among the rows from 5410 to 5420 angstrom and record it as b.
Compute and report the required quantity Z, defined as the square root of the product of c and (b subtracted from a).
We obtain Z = 148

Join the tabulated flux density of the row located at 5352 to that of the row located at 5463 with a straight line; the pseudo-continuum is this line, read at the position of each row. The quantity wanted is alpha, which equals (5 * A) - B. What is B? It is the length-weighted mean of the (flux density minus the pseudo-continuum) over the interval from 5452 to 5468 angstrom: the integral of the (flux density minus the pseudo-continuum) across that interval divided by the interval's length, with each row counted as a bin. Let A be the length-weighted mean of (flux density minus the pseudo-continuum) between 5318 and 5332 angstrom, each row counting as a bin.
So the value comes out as 3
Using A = 1.0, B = 1.6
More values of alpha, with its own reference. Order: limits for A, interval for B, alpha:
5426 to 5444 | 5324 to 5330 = 5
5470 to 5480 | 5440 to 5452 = -6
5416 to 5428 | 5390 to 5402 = -4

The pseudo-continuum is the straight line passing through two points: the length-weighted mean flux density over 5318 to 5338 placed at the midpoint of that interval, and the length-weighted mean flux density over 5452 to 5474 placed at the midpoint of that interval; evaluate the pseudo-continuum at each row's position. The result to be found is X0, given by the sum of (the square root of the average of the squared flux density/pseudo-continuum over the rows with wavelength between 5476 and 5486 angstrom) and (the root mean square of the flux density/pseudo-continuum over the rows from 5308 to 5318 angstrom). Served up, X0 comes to 1.85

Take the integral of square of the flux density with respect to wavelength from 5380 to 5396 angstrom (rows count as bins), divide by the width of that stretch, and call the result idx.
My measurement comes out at 345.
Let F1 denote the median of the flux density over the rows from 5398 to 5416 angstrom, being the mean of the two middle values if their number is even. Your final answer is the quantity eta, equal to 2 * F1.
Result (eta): 35.2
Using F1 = 17.6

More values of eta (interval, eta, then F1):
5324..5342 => 35.1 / 17.5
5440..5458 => 39.0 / 19.5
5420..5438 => 34.6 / 17.3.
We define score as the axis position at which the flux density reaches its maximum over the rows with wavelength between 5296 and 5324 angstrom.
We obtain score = 5319 angstrom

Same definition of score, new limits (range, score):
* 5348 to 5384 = 5379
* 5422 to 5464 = 5460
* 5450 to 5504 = 5460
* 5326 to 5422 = 5379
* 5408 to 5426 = 5409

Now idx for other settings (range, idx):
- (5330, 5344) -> 266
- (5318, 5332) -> 337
